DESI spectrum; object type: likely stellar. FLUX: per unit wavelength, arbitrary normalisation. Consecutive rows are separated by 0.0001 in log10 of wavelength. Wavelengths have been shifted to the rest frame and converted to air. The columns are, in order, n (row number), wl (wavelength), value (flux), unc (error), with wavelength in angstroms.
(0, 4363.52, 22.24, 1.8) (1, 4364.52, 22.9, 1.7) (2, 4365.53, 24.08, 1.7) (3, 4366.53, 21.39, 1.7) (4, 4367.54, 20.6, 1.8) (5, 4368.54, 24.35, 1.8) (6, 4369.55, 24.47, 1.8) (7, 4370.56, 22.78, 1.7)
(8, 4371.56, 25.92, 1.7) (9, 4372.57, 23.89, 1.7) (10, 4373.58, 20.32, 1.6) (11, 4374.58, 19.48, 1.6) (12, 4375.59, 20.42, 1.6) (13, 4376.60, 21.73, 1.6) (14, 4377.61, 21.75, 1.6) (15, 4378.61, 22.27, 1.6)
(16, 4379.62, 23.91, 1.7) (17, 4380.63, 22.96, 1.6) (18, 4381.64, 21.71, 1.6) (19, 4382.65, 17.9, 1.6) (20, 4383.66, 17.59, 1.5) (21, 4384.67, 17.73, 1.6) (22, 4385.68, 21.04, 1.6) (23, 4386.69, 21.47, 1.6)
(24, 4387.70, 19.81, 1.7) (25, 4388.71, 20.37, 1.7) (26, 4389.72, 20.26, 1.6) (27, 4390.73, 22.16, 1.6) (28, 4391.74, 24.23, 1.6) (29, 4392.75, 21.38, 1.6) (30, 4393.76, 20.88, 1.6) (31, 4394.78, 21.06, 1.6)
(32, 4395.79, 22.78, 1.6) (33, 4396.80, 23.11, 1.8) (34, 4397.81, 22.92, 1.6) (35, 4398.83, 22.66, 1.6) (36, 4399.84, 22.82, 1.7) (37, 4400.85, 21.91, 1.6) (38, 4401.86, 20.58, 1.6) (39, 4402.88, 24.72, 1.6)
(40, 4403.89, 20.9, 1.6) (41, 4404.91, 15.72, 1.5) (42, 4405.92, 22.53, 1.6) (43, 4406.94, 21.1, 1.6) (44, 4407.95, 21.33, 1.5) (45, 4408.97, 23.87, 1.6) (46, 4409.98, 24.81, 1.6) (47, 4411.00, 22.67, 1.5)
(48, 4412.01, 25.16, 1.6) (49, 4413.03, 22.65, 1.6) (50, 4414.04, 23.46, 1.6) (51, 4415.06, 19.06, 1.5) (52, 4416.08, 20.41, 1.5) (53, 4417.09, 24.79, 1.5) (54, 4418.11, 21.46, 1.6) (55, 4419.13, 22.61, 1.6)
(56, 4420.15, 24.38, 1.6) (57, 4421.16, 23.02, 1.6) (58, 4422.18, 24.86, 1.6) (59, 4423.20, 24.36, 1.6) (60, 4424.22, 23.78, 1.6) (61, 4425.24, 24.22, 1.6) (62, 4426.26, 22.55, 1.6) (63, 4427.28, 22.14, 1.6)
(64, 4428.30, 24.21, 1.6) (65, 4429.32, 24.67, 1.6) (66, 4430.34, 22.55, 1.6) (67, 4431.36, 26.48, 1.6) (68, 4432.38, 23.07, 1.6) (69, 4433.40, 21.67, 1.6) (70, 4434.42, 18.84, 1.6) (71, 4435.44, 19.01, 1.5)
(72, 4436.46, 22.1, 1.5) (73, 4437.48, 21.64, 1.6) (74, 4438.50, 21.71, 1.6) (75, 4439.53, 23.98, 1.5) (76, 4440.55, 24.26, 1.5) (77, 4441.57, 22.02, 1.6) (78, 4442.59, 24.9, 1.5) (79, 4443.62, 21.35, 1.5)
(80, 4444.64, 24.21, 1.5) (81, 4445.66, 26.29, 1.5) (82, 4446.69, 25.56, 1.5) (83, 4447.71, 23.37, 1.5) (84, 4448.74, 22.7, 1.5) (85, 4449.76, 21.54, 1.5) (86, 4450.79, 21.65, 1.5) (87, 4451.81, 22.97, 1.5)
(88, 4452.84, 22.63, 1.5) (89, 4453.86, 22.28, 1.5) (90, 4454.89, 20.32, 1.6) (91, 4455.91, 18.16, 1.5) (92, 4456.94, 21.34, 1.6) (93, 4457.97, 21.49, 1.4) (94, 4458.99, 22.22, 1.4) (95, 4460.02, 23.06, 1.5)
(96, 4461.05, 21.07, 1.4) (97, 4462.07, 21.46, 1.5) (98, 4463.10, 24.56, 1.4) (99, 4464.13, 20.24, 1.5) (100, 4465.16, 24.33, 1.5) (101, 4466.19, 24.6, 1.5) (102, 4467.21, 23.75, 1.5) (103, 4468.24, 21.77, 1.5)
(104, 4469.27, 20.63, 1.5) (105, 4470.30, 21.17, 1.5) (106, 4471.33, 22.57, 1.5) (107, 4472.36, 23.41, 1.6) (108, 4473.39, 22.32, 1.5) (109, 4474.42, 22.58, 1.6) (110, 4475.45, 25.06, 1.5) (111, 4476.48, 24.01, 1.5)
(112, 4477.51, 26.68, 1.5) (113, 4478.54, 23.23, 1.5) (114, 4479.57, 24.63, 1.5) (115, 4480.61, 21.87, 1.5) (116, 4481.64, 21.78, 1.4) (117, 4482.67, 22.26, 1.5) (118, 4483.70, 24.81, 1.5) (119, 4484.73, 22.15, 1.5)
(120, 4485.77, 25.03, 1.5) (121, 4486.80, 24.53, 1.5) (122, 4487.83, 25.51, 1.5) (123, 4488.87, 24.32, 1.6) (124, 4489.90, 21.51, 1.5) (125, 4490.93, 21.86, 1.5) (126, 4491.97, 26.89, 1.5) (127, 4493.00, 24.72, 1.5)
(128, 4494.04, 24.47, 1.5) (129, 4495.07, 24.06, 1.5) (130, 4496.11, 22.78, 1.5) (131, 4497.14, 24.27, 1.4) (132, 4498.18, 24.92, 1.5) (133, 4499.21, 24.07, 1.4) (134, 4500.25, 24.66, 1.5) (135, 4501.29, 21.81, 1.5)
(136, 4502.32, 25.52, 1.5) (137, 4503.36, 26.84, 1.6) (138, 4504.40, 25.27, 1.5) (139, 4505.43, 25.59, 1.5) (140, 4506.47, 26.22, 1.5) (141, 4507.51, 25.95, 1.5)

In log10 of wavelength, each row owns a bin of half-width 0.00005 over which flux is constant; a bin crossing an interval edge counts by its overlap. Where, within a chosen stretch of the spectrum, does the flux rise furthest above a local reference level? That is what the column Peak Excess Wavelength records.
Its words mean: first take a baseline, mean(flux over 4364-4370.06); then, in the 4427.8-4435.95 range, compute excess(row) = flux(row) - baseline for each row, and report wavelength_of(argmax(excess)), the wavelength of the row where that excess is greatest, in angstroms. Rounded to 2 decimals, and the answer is 4431.36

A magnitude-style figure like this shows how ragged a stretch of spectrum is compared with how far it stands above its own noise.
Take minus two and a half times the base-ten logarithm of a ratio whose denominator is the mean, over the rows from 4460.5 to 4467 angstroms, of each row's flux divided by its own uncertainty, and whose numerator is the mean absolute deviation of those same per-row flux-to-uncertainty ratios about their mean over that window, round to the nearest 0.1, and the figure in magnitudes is 2.8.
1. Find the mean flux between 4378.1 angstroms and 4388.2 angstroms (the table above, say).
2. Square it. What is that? 426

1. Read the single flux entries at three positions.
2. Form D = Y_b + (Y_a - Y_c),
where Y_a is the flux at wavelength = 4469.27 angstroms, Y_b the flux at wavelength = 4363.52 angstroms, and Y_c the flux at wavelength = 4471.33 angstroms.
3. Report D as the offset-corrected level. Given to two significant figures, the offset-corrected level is 20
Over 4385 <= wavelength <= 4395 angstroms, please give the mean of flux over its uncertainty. 13.1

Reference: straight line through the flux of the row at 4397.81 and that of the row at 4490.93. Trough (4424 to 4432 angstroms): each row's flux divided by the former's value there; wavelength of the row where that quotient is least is 4427.28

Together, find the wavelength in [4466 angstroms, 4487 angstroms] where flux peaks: 4477.51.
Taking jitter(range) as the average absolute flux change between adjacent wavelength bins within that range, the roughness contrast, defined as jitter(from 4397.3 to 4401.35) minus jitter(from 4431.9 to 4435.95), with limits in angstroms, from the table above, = -1.0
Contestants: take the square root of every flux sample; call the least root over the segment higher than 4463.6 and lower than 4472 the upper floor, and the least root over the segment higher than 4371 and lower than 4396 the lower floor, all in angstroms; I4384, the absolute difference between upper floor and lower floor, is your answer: 0.30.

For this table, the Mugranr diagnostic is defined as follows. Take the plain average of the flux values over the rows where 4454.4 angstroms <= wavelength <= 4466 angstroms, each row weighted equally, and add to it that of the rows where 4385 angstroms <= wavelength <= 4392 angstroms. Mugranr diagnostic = 43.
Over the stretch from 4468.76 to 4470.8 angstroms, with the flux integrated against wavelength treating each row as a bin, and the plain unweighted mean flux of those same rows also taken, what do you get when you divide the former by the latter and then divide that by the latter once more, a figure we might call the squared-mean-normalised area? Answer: 0.10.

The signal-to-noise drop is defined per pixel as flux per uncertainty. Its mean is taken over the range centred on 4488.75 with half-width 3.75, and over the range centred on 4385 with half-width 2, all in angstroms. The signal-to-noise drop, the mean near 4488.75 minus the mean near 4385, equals 3.7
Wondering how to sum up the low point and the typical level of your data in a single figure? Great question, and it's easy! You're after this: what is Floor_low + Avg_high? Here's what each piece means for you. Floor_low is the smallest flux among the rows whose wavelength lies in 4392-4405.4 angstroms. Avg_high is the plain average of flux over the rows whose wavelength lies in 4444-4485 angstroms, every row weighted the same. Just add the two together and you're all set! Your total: 38.5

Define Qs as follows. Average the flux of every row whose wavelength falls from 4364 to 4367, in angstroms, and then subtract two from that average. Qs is 20.8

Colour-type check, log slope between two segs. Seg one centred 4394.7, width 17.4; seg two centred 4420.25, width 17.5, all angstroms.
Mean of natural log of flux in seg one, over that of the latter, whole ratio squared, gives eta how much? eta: 0.967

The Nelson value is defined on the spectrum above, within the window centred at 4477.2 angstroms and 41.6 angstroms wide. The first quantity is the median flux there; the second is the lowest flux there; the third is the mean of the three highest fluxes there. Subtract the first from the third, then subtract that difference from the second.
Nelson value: 17.0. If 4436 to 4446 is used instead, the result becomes 19.2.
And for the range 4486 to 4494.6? 20.3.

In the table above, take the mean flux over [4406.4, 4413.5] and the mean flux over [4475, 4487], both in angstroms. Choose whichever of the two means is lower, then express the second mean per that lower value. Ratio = 1.03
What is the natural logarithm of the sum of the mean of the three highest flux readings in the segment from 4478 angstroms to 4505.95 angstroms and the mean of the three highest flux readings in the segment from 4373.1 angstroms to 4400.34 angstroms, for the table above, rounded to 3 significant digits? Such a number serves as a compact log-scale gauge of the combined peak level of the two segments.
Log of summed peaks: 3.92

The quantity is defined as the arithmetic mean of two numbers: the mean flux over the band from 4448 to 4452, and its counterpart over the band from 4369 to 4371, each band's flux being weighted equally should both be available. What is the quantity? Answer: 22.9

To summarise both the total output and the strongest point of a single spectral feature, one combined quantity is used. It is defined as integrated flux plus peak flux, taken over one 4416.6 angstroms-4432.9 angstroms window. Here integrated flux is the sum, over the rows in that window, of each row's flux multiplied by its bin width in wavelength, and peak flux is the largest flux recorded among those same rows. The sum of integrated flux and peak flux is 413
